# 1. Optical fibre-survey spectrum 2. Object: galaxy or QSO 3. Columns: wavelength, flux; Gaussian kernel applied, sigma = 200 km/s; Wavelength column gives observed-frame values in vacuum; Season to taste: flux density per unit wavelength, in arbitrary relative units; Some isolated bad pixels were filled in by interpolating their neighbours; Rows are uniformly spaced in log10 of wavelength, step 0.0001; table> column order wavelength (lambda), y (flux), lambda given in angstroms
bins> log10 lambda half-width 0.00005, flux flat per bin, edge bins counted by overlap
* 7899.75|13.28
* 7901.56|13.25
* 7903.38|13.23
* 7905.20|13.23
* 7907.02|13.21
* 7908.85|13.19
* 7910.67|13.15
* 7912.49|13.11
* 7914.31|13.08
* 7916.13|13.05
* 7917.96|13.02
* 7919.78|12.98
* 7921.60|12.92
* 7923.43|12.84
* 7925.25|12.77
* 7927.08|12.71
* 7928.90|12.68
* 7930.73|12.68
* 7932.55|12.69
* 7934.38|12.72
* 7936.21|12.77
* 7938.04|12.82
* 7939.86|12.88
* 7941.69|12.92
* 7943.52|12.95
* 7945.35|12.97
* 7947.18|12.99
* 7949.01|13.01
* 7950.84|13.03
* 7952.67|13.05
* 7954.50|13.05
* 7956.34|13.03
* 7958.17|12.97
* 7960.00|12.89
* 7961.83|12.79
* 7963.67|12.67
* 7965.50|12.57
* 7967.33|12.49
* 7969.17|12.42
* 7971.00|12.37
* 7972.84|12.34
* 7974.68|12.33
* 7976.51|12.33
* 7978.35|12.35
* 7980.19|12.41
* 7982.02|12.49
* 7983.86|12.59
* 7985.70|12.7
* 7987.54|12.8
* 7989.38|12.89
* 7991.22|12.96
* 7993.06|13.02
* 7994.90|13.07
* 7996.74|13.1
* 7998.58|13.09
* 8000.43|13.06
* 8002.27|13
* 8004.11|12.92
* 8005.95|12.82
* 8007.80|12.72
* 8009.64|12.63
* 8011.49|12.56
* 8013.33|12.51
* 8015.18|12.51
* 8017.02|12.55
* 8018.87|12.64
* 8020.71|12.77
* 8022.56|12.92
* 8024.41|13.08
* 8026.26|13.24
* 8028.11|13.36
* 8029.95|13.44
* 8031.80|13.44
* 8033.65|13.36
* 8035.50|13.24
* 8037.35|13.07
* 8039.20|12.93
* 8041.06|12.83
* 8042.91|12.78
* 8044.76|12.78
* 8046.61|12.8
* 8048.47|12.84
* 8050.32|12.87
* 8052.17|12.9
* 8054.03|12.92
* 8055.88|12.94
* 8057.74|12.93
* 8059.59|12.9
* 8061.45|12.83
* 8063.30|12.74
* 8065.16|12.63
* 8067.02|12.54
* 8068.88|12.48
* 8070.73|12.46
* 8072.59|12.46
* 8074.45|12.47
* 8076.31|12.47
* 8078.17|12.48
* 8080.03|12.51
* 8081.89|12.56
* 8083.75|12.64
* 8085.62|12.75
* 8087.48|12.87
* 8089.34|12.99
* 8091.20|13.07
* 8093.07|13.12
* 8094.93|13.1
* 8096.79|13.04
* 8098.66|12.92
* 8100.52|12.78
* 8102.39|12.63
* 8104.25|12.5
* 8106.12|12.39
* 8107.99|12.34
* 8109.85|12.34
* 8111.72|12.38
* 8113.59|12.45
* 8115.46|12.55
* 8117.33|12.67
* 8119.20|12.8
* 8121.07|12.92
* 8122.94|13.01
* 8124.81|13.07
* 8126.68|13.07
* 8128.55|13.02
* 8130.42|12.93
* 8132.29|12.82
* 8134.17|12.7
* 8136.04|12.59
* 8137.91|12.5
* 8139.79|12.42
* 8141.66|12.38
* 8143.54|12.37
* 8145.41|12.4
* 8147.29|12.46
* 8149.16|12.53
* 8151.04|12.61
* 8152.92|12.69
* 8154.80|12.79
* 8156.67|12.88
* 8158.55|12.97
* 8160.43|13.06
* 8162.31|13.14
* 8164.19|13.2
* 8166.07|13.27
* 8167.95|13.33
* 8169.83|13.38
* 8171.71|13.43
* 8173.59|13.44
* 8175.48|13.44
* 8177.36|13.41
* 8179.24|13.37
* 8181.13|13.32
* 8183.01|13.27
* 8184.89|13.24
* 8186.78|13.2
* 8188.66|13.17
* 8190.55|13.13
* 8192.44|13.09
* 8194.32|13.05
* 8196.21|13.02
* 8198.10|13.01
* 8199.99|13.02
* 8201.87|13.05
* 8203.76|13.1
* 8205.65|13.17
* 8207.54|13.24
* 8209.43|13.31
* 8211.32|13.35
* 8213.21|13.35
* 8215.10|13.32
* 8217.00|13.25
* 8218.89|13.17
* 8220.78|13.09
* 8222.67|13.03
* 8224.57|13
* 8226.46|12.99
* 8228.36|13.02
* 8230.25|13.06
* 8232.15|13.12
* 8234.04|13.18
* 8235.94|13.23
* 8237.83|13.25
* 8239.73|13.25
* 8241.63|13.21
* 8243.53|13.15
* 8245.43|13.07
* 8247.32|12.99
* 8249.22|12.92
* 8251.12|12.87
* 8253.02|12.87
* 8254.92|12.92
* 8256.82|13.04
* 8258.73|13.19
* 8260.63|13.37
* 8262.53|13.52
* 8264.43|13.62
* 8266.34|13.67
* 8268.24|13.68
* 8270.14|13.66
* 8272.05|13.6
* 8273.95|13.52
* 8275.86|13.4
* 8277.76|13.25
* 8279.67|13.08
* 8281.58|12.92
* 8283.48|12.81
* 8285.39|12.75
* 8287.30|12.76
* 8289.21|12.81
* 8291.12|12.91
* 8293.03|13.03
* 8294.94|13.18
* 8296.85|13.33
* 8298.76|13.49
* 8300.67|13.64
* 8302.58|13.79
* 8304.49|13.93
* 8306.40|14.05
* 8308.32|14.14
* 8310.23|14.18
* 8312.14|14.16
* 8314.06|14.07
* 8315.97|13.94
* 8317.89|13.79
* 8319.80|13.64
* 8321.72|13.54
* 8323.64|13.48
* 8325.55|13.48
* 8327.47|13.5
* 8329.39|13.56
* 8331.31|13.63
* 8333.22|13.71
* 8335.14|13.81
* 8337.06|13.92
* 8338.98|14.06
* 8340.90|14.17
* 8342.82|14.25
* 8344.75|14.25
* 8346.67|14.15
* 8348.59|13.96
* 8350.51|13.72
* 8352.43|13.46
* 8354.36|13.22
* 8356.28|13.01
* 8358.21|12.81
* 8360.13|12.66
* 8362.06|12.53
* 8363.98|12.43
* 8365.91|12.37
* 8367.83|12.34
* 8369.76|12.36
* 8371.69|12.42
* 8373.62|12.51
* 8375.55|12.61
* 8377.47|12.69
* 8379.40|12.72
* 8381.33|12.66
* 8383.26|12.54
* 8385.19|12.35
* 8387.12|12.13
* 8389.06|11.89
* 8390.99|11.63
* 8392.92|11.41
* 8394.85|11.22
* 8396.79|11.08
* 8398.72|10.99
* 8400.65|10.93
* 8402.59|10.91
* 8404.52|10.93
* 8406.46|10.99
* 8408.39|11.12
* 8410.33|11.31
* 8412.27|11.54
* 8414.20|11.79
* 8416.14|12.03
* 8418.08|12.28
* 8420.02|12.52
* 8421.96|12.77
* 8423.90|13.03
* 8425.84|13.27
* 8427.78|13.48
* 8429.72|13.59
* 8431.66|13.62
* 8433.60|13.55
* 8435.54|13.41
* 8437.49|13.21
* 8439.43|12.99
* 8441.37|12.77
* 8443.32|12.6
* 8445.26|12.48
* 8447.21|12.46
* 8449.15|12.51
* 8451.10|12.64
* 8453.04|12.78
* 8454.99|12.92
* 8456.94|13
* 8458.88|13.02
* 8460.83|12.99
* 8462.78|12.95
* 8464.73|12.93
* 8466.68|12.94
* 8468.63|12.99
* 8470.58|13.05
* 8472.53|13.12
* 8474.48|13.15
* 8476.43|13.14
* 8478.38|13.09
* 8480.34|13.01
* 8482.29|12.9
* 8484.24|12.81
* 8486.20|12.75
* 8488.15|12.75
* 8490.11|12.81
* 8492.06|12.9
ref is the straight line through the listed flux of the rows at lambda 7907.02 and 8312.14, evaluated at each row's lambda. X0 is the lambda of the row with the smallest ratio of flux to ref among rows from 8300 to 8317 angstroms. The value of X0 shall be 8300.67 angstroms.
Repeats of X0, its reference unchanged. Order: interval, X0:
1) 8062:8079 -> 8072.59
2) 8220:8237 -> 8226.46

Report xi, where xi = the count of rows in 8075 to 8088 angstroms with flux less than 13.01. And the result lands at 7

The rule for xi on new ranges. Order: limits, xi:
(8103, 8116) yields 7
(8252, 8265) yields 2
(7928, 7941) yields 7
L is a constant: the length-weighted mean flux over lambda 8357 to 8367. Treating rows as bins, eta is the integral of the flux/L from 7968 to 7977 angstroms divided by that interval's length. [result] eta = 0.98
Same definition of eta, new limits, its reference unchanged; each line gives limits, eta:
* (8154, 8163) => 1.03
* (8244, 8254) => 1.03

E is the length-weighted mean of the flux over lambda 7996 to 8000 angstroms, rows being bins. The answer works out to 13.1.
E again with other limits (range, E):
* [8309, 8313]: 14.2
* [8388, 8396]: 11.5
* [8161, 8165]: 13.2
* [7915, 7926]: 12.9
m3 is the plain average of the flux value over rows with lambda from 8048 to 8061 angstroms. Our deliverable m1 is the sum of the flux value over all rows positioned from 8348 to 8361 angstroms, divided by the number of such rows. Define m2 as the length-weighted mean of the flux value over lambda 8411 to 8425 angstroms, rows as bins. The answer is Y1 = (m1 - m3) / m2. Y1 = 0.03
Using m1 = 13.3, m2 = 12.3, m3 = 12.9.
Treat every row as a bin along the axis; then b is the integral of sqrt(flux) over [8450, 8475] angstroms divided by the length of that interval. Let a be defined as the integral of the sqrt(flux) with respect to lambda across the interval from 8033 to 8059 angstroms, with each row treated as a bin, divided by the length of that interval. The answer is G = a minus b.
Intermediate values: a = 3.597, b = 3.60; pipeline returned 0.00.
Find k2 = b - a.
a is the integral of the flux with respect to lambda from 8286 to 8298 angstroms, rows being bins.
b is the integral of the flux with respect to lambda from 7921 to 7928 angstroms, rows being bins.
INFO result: -66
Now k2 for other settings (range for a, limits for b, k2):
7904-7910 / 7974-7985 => 58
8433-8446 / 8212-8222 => -37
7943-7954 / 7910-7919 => -25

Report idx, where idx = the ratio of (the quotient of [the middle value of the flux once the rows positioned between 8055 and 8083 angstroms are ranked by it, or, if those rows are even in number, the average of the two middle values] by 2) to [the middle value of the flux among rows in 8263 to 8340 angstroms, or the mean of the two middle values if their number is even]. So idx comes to 0.46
